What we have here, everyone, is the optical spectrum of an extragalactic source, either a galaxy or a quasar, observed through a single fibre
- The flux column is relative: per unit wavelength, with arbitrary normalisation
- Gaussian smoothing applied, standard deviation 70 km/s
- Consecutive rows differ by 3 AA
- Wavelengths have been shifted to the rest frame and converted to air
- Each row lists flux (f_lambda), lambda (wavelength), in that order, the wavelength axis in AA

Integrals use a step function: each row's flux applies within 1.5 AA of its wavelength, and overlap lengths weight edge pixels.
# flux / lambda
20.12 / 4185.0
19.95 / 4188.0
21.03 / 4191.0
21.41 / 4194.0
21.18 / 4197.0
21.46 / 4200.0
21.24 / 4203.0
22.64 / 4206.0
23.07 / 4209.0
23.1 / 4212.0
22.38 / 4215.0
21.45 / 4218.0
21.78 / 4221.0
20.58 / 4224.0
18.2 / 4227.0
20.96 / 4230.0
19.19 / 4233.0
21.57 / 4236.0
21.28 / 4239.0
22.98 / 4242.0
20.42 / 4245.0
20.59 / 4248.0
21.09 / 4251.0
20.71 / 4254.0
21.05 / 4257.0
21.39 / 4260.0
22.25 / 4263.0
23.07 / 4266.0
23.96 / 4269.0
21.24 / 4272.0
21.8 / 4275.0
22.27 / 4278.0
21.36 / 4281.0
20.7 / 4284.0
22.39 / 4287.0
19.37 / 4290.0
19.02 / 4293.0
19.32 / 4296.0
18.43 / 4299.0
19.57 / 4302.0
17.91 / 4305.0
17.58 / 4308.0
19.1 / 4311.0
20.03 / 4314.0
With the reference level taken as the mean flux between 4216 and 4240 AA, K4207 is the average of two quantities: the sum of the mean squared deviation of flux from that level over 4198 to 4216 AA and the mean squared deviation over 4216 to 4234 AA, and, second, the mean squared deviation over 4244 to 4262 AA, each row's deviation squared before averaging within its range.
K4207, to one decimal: 2.6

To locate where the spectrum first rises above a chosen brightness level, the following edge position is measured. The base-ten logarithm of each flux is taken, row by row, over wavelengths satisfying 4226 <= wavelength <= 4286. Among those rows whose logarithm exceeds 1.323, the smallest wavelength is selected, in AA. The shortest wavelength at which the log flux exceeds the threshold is 4236.0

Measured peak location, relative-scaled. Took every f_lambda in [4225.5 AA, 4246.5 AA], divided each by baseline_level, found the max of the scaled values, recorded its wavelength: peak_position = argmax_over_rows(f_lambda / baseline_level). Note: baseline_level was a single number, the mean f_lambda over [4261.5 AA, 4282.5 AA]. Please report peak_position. 4242.0 AA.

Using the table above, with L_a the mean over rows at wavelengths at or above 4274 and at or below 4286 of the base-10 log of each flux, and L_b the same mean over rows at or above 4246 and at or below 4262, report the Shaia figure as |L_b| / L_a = 0.99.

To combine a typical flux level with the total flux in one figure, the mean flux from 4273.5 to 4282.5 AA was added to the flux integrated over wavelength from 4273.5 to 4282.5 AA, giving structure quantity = 218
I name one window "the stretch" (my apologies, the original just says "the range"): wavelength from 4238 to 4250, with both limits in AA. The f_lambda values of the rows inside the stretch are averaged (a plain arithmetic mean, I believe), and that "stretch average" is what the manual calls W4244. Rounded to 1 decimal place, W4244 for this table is 21.3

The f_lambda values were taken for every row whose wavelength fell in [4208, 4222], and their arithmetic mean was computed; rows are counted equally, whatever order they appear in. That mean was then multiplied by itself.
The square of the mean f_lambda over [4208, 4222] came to 500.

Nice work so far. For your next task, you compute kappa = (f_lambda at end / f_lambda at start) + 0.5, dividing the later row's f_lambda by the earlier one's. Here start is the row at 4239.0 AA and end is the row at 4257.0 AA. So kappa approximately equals 1.49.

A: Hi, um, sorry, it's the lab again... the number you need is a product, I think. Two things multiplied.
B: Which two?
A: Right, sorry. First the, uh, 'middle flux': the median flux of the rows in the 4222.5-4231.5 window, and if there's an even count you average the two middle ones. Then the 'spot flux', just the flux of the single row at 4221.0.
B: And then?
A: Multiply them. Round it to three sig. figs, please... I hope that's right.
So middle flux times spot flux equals 448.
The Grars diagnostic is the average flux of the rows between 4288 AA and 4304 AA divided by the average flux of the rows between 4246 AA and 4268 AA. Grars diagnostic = 0.89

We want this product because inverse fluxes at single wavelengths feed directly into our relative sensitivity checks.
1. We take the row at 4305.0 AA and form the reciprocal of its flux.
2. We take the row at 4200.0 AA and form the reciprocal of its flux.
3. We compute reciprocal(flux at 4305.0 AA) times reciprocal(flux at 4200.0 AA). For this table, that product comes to 0.0026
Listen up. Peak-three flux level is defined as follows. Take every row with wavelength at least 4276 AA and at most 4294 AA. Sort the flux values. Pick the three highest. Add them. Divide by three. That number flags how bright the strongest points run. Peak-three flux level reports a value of 22.0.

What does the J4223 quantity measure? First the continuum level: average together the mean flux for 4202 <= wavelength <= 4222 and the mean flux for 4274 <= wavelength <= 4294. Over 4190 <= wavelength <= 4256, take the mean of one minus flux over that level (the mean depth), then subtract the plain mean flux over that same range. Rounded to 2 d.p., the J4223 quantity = -21.27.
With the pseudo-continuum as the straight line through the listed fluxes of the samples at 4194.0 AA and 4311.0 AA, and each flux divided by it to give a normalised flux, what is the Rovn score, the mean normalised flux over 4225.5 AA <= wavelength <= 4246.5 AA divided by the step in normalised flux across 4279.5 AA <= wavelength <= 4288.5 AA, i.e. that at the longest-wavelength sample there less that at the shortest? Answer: 17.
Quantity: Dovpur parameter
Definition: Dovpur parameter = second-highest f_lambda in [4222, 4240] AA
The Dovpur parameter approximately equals 21.28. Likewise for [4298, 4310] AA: 18.43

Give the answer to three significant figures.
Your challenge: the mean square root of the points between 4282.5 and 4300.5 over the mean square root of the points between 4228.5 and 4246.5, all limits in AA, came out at 0.971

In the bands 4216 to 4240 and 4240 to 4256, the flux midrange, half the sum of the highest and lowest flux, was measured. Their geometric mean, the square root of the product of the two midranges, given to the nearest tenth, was 20.8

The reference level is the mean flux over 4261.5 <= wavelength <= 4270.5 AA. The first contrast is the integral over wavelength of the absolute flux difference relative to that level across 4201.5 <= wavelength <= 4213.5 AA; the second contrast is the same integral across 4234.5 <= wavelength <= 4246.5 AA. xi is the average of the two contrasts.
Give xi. 13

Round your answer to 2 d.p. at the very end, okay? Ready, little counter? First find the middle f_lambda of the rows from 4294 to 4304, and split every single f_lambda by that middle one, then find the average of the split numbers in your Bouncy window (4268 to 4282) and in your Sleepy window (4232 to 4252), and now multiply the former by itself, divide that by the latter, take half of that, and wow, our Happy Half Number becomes 0.60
